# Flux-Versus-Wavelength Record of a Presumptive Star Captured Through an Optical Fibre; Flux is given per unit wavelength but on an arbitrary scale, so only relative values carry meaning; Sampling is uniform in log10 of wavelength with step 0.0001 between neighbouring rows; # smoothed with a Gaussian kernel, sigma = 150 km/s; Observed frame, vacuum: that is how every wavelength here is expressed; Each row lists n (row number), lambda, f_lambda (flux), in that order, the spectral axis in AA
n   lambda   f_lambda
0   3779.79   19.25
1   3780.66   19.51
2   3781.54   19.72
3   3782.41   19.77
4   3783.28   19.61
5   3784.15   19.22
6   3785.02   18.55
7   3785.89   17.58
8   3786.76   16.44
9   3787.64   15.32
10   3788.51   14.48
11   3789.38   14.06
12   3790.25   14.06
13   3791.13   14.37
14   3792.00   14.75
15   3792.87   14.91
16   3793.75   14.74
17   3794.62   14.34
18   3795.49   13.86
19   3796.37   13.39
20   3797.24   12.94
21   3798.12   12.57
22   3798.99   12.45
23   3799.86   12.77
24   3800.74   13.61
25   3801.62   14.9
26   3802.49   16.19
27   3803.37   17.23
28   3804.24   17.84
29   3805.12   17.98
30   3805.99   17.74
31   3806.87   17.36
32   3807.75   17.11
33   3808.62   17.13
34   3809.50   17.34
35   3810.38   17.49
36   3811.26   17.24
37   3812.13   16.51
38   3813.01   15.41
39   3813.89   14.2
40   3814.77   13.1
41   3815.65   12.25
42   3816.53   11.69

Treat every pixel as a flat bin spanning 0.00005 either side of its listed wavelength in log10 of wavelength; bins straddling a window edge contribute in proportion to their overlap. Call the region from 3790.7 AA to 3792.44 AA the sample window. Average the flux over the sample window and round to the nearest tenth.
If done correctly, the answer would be 14.6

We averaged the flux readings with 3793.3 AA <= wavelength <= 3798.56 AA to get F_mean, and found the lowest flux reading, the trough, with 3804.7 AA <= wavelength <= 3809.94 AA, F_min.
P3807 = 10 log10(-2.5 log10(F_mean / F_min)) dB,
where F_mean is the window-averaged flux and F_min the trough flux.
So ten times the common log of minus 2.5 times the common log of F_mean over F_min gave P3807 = -6.1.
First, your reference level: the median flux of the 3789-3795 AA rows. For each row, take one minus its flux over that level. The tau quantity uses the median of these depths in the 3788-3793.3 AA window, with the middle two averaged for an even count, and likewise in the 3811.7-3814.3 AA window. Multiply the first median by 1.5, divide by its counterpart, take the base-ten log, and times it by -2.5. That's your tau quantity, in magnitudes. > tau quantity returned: 2.8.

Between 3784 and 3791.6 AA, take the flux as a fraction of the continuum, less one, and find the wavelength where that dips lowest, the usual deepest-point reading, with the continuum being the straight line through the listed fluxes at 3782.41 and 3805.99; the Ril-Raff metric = 3789.38 AA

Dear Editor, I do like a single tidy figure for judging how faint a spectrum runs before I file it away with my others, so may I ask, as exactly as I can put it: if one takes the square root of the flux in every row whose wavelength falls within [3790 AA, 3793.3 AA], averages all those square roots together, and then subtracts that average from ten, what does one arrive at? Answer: 6.19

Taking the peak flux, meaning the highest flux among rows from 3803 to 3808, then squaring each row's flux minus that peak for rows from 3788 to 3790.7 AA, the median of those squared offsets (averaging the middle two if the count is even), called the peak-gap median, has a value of 15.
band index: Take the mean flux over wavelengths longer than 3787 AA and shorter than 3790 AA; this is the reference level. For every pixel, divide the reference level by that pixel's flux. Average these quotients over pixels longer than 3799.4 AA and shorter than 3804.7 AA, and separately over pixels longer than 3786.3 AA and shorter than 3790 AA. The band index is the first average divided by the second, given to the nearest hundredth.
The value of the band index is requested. 0.99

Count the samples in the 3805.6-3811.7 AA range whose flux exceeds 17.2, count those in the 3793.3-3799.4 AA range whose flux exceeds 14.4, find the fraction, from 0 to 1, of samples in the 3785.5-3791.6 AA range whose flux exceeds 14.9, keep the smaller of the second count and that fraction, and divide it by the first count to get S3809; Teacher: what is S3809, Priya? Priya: 0.086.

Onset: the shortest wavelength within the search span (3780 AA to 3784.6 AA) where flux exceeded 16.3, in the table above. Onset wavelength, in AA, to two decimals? 3780.66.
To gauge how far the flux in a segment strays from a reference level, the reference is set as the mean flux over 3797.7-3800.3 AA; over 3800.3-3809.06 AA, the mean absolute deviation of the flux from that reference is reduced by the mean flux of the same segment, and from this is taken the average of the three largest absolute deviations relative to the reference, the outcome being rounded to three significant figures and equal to -17.9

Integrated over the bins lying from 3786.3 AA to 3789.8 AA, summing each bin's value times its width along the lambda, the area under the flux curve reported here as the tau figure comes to 53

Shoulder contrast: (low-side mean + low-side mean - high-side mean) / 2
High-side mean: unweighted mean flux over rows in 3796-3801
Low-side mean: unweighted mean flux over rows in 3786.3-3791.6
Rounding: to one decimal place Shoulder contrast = 8.3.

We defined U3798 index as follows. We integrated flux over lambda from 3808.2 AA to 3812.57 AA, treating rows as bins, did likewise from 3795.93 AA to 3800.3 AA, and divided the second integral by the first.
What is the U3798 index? 0.75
